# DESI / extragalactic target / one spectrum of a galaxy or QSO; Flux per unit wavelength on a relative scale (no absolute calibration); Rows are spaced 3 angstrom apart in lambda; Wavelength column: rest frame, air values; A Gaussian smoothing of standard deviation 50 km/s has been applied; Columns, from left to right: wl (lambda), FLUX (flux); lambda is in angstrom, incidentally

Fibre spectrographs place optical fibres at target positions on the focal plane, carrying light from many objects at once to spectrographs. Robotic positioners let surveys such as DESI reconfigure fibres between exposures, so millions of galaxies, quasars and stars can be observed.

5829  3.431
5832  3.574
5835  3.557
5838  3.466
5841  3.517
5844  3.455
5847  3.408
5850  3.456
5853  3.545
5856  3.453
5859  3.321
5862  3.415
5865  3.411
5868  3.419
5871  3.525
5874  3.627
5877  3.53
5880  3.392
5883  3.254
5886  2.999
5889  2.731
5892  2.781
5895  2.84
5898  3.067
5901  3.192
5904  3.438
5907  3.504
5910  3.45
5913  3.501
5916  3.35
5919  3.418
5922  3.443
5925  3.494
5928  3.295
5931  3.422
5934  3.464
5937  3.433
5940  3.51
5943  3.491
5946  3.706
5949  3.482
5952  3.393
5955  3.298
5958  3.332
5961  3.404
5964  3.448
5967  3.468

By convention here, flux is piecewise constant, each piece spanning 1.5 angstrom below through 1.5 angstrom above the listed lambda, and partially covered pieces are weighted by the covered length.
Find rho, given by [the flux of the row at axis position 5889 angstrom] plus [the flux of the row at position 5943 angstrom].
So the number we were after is 6.22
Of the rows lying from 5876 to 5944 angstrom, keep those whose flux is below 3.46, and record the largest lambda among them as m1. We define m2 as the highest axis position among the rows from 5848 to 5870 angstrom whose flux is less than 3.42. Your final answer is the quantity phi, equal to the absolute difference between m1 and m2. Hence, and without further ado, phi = 69 angstrom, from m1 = 5937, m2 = 5868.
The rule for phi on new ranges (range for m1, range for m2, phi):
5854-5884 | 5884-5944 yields 45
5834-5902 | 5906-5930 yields 27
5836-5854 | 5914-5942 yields 78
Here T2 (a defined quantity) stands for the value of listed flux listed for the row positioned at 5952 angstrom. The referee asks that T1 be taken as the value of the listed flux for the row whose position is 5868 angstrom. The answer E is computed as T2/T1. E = 0.99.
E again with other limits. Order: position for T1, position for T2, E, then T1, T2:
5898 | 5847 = 1.11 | 3.067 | 3.408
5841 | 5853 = 1.01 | 3.517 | 3.545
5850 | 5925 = 1.01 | 3.456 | 3.494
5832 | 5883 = 0.91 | 3.574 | 3.254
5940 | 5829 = 0.98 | 3.51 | 3.431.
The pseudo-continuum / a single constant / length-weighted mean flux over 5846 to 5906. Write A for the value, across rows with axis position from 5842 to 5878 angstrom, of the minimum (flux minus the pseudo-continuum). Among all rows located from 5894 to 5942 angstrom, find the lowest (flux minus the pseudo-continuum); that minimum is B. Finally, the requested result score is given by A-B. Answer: 0.5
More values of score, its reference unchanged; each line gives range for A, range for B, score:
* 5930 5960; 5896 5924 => 0.2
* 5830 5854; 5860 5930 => 0.7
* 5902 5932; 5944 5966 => 0.0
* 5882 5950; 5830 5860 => -0.6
